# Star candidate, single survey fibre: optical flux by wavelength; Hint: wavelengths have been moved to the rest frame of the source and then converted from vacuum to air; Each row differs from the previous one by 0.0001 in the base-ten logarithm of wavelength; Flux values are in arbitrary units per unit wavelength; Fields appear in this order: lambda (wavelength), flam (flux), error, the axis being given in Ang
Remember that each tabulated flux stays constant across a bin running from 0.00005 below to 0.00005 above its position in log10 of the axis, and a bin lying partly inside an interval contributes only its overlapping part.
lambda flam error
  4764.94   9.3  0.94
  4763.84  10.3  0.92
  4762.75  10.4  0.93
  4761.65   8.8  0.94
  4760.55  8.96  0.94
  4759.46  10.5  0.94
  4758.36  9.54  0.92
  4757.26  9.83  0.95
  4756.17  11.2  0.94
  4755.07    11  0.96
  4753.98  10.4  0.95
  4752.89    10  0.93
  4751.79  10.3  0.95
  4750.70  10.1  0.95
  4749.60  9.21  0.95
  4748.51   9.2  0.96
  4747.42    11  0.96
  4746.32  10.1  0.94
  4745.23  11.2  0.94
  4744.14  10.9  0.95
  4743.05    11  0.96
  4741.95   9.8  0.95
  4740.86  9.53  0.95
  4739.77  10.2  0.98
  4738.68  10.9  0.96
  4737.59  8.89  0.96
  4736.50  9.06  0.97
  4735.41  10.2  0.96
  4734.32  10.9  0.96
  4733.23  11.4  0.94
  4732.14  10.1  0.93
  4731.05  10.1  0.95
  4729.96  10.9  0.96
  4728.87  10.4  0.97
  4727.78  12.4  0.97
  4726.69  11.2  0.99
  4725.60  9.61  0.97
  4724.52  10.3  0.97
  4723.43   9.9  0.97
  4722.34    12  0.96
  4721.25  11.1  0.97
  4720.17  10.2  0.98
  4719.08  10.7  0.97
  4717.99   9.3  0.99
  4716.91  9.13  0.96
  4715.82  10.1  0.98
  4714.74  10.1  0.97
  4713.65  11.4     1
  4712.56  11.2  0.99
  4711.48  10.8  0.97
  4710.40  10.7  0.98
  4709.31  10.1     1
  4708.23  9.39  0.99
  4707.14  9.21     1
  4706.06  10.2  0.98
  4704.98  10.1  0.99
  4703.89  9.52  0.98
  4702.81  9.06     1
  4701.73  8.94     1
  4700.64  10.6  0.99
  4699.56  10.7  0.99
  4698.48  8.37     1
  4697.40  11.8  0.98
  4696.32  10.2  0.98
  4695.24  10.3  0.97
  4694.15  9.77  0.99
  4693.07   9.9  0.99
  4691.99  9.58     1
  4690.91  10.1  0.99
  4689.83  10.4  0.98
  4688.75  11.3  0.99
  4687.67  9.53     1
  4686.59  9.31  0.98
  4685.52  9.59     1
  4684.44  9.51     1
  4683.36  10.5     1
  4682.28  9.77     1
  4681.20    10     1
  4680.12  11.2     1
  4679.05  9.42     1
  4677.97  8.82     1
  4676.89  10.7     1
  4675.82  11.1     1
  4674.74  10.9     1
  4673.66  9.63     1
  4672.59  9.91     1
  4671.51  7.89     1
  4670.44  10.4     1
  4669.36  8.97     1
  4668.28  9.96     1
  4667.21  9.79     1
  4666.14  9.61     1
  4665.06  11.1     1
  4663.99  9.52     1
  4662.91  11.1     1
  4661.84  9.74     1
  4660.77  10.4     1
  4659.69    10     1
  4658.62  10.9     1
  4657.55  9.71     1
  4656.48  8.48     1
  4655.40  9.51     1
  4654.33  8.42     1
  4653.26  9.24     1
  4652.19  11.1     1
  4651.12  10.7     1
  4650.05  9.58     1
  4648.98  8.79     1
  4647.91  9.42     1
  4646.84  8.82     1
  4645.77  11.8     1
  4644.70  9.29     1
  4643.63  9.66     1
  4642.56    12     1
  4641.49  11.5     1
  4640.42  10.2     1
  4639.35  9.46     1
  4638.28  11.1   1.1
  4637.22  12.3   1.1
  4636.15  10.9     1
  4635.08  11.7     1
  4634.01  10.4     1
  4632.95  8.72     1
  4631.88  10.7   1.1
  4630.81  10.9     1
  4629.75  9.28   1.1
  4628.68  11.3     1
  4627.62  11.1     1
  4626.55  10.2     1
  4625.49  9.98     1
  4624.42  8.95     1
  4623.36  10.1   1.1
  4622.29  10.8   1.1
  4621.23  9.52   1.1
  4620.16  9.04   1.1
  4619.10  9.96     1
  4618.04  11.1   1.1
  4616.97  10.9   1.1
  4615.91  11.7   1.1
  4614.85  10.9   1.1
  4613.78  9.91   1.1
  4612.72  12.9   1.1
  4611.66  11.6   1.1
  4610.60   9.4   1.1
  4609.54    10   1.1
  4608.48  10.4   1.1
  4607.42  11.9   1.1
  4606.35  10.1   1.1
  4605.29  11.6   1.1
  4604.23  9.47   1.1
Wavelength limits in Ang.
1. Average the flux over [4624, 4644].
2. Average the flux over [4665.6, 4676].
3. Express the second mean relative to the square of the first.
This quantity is 0.088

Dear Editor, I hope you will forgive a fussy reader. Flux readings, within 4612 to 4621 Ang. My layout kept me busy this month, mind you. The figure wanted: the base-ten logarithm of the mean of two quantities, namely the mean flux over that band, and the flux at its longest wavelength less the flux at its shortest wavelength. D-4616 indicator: 0.54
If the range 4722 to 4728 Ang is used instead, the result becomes 0.75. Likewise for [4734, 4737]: 0.61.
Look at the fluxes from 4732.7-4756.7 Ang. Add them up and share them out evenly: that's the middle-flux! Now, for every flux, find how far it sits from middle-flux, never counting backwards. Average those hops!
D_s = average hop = 0.63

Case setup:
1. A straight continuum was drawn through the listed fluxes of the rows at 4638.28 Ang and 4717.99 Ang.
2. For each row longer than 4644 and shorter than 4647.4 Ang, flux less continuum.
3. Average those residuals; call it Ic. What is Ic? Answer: -1.0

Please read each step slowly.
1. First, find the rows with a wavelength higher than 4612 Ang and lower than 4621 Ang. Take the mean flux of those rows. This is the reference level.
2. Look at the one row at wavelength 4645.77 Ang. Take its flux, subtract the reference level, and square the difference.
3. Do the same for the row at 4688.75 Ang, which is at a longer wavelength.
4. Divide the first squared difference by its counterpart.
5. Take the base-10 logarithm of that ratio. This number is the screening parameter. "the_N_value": 0.6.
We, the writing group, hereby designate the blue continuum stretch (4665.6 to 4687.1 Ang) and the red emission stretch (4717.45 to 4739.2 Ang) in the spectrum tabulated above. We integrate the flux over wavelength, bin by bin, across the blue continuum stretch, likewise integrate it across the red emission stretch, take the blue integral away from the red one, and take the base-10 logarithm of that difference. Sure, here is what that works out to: 1.21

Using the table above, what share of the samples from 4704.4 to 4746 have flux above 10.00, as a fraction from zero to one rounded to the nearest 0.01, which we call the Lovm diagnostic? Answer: 0.74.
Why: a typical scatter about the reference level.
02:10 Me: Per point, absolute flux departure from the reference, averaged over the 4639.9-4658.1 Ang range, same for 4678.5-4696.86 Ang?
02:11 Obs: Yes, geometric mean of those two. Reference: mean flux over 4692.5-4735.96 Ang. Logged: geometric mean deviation 0.759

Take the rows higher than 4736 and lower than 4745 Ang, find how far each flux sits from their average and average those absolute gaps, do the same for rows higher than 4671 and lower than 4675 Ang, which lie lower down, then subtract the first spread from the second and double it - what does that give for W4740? 0.3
